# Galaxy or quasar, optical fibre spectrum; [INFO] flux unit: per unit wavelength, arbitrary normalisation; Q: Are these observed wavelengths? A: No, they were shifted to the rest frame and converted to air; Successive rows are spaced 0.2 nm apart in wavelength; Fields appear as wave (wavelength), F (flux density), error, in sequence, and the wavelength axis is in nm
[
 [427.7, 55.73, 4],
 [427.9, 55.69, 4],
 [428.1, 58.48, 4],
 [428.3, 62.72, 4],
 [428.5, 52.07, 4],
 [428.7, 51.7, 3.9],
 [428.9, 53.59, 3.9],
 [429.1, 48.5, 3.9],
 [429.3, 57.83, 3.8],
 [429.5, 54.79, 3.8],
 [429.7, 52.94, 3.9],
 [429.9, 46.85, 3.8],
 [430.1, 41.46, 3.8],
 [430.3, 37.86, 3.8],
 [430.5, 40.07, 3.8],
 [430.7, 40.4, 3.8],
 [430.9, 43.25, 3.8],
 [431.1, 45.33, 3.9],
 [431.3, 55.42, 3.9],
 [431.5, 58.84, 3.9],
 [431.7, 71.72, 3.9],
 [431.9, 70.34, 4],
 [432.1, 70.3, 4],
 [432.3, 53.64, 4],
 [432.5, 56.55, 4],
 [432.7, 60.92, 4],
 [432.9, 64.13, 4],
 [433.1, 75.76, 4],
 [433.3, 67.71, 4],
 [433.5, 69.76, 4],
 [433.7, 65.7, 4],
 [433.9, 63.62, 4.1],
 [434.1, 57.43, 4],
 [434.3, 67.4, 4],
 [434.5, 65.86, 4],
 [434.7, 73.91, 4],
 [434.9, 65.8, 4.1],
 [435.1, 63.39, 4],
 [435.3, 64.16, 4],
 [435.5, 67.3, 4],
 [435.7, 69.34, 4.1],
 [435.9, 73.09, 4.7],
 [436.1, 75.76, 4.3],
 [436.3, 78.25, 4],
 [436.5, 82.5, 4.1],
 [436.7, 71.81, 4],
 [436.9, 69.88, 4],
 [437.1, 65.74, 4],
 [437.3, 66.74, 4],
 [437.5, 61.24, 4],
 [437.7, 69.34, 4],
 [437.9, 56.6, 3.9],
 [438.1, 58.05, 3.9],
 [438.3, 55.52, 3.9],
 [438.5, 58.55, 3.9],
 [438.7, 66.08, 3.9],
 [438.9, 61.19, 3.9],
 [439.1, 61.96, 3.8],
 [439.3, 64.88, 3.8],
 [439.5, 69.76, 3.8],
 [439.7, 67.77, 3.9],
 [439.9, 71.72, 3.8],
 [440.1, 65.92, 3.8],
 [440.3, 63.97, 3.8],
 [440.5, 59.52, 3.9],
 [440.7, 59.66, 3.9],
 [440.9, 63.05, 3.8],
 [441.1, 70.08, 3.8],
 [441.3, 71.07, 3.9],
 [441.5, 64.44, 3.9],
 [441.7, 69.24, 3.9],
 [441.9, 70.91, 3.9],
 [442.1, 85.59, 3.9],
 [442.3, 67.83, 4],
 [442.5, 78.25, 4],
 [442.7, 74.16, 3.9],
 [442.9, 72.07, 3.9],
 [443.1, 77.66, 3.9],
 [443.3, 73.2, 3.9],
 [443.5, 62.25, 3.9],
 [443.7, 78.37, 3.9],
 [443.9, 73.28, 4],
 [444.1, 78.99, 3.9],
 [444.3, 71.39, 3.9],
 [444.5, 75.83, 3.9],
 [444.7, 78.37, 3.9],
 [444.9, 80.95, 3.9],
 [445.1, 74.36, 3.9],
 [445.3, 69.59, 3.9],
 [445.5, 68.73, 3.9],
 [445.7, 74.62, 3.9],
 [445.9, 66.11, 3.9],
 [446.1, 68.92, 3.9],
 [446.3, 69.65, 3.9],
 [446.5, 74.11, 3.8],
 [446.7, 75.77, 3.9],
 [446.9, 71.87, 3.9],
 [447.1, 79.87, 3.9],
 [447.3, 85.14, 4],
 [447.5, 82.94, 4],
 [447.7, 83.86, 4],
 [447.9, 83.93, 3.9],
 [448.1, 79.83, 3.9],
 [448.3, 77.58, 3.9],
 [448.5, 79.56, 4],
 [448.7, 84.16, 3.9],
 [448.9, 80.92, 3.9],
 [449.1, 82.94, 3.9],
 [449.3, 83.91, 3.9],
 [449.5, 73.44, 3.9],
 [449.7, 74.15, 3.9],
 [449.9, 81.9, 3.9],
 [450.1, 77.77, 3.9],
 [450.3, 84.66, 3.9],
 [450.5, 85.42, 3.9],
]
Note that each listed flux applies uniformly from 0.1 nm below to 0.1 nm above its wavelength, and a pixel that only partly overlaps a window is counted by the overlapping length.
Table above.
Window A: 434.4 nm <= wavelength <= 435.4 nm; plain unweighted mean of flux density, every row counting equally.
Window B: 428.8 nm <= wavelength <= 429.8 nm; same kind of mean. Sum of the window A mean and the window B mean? 120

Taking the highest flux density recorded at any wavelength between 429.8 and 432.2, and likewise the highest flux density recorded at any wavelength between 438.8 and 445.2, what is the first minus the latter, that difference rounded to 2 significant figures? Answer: -14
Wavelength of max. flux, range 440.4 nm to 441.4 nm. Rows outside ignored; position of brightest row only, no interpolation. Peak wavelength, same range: 441.3 nm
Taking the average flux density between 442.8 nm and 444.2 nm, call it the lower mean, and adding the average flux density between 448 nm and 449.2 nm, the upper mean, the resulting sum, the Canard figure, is 155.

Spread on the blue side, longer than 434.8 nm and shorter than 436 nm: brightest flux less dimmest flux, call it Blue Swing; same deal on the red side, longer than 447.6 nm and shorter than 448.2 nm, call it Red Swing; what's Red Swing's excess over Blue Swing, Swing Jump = -5.6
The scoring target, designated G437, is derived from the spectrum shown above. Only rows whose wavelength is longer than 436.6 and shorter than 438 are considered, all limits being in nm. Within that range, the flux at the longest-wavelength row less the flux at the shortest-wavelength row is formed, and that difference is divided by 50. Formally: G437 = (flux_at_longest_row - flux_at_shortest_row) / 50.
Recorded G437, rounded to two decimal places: -0.30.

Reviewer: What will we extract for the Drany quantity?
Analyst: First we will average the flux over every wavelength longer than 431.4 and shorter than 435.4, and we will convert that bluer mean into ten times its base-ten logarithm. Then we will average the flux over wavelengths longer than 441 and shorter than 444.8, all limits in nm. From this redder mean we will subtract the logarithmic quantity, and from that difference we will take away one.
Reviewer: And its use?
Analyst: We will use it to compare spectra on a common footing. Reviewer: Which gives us 54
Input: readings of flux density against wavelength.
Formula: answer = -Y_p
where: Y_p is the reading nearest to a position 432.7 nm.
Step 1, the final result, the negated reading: -61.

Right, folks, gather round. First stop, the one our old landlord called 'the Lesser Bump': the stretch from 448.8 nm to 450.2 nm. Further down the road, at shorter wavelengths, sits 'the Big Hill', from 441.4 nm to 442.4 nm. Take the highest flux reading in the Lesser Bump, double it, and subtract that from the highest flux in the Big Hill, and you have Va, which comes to -82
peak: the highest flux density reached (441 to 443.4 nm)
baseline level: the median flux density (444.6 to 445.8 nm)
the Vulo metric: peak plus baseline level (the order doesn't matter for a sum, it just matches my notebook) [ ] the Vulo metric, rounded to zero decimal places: 160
